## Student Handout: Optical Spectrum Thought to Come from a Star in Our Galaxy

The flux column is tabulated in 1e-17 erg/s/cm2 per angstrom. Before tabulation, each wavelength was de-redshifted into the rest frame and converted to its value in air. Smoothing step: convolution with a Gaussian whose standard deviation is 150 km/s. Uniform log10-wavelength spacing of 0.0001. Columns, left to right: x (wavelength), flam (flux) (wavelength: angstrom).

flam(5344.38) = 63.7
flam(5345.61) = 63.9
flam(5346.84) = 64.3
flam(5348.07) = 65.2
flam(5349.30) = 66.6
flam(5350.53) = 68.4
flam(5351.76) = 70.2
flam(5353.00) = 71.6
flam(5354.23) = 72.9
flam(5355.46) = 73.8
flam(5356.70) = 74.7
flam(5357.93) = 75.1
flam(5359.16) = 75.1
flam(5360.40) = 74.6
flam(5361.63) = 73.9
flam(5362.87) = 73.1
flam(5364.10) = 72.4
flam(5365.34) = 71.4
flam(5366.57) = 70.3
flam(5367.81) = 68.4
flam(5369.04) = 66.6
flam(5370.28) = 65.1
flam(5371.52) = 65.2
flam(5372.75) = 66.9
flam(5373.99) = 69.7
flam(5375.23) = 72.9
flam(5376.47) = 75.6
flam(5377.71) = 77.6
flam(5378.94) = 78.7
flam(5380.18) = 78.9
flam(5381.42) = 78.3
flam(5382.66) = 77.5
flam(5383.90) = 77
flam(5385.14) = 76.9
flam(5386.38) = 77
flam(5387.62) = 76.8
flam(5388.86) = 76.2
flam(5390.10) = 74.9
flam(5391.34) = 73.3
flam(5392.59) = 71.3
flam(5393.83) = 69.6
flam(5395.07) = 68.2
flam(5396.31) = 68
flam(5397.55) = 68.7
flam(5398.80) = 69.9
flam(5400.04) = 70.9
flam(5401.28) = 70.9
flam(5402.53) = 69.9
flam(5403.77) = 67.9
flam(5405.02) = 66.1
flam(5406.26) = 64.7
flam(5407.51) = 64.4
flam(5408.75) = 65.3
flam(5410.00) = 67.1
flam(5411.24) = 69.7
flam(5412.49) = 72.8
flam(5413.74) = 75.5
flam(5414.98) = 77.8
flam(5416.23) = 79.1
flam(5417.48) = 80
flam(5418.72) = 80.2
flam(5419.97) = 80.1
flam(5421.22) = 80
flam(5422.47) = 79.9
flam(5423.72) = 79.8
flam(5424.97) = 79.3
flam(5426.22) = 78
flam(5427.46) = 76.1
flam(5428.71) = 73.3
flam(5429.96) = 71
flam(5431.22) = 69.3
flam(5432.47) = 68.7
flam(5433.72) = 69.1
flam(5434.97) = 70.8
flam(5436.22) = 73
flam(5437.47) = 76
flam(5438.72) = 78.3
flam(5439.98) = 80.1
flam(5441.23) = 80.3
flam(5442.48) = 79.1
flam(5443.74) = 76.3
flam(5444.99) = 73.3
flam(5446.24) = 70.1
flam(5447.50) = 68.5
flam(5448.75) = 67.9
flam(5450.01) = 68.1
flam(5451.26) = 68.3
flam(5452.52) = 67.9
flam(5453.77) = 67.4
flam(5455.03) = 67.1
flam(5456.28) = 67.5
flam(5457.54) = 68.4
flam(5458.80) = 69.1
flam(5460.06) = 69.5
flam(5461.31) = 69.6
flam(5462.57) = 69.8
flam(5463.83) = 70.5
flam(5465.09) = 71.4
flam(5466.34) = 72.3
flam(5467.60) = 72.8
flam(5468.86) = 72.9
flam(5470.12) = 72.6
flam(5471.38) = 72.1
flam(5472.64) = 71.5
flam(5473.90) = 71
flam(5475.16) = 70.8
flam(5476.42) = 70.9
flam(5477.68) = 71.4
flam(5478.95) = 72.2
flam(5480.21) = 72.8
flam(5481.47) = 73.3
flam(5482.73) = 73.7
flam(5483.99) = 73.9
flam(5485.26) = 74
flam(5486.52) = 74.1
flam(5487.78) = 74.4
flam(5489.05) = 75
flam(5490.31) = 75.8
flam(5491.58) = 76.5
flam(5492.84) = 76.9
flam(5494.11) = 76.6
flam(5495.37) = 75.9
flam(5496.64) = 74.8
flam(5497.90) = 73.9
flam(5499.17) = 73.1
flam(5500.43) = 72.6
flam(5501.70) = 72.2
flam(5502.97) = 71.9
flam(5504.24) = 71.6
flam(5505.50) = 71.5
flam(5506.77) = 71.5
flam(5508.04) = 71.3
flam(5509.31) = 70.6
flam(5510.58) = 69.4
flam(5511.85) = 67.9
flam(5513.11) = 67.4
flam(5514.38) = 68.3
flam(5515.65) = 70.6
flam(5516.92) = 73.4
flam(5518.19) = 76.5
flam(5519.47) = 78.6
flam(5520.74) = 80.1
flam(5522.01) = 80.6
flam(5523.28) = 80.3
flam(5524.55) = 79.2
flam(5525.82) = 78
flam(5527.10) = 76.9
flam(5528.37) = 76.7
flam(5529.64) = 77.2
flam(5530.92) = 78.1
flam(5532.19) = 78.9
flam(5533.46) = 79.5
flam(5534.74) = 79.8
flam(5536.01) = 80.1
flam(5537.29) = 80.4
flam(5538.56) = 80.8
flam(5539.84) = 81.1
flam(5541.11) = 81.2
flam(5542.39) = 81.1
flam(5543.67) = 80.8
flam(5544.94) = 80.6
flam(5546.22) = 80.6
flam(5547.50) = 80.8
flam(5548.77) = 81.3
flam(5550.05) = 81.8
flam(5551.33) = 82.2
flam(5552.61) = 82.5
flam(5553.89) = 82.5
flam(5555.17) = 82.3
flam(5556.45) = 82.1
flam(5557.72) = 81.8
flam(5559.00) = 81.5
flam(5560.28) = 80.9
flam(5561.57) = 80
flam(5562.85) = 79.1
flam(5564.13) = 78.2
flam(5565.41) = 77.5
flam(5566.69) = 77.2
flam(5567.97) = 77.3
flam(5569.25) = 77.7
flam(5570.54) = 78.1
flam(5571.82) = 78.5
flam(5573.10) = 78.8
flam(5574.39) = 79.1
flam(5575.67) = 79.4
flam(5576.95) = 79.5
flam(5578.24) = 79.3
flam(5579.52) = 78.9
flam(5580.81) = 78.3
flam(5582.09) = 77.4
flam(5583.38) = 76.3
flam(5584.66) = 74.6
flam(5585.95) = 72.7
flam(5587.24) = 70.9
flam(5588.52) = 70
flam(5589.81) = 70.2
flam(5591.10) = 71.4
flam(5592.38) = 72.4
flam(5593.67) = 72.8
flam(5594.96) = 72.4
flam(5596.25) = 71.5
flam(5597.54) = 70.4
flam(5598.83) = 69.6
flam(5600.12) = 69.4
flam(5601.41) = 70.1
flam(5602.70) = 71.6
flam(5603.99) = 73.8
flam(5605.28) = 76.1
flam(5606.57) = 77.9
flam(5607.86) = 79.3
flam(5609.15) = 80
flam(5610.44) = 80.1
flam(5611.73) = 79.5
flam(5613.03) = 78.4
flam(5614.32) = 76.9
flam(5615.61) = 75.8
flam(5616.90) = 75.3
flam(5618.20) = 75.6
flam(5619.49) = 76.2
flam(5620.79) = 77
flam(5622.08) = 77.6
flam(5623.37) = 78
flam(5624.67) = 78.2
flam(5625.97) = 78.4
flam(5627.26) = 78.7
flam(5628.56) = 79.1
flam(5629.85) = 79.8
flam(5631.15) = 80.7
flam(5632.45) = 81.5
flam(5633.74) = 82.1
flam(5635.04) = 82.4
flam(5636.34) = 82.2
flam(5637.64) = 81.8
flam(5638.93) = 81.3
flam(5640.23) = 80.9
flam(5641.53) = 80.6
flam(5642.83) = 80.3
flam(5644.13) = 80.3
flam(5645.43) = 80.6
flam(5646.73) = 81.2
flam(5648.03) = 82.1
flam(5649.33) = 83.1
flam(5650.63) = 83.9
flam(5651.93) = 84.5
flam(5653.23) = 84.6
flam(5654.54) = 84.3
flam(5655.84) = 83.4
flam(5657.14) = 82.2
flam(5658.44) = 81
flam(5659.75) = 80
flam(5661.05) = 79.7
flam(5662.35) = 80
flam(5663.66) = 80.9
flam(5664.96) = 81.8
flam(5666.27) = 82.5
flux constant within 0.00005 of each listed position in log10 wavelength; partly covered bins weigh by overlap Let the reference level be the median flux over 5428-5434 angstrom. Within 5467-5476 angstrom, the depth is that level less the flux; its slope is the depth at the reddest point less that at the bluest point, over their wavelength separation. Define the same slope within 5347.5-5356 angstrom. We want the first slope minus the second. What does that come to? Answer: 1.4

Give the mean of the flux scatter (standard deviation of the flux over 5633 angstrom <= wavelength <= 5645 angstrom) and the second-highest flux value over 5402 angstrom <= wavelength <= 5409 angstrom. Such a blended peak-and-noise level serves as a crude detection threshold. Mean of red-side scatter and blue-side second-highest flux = 34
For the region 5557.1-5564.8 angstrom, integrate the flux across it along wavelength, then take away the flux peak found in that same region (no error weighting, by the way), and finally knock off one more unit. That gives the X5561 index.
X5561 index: 534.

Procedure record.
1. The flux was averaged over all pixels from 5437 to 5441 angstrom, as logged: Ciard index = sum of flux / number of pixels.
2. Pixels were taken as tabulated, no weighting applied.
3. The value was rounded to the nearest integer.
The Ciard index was 78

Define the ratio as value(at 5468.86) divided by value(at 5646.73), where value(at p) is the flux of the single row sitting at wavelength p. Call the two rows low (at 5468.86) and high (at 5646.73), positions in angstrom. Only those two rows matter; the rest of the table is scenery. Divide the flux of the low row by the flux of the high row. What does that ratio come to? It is 0.90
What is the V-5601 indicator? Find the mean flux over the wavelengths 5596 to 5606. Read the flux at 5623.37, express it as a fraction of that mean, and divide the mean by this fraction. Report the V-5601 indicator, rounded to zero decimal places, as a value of 66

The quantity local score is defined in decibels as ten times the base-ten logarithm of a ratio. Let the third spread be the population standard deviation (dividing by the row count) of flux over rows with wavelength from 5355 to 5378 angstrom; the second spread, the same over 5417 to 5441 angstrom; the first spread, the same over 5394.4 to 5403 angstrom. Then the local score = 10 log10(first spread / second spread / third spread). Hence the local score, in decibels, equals -11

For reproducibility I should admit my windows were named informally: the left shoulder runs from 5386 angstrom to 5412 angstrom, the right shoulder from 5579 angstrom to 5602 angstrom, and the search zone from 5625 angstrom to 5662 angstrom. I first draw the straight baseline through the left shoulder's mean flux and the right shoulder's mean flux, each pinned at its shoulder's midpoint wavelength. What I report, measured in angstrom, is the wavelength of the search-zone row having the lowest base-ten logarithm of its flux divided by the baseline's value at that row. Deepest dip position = 5625.97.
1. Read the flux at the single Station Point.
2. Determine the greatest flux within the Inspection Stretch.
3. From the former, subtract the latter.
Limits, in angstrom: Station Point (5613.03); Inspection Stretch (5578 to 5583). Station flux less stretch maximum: -1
